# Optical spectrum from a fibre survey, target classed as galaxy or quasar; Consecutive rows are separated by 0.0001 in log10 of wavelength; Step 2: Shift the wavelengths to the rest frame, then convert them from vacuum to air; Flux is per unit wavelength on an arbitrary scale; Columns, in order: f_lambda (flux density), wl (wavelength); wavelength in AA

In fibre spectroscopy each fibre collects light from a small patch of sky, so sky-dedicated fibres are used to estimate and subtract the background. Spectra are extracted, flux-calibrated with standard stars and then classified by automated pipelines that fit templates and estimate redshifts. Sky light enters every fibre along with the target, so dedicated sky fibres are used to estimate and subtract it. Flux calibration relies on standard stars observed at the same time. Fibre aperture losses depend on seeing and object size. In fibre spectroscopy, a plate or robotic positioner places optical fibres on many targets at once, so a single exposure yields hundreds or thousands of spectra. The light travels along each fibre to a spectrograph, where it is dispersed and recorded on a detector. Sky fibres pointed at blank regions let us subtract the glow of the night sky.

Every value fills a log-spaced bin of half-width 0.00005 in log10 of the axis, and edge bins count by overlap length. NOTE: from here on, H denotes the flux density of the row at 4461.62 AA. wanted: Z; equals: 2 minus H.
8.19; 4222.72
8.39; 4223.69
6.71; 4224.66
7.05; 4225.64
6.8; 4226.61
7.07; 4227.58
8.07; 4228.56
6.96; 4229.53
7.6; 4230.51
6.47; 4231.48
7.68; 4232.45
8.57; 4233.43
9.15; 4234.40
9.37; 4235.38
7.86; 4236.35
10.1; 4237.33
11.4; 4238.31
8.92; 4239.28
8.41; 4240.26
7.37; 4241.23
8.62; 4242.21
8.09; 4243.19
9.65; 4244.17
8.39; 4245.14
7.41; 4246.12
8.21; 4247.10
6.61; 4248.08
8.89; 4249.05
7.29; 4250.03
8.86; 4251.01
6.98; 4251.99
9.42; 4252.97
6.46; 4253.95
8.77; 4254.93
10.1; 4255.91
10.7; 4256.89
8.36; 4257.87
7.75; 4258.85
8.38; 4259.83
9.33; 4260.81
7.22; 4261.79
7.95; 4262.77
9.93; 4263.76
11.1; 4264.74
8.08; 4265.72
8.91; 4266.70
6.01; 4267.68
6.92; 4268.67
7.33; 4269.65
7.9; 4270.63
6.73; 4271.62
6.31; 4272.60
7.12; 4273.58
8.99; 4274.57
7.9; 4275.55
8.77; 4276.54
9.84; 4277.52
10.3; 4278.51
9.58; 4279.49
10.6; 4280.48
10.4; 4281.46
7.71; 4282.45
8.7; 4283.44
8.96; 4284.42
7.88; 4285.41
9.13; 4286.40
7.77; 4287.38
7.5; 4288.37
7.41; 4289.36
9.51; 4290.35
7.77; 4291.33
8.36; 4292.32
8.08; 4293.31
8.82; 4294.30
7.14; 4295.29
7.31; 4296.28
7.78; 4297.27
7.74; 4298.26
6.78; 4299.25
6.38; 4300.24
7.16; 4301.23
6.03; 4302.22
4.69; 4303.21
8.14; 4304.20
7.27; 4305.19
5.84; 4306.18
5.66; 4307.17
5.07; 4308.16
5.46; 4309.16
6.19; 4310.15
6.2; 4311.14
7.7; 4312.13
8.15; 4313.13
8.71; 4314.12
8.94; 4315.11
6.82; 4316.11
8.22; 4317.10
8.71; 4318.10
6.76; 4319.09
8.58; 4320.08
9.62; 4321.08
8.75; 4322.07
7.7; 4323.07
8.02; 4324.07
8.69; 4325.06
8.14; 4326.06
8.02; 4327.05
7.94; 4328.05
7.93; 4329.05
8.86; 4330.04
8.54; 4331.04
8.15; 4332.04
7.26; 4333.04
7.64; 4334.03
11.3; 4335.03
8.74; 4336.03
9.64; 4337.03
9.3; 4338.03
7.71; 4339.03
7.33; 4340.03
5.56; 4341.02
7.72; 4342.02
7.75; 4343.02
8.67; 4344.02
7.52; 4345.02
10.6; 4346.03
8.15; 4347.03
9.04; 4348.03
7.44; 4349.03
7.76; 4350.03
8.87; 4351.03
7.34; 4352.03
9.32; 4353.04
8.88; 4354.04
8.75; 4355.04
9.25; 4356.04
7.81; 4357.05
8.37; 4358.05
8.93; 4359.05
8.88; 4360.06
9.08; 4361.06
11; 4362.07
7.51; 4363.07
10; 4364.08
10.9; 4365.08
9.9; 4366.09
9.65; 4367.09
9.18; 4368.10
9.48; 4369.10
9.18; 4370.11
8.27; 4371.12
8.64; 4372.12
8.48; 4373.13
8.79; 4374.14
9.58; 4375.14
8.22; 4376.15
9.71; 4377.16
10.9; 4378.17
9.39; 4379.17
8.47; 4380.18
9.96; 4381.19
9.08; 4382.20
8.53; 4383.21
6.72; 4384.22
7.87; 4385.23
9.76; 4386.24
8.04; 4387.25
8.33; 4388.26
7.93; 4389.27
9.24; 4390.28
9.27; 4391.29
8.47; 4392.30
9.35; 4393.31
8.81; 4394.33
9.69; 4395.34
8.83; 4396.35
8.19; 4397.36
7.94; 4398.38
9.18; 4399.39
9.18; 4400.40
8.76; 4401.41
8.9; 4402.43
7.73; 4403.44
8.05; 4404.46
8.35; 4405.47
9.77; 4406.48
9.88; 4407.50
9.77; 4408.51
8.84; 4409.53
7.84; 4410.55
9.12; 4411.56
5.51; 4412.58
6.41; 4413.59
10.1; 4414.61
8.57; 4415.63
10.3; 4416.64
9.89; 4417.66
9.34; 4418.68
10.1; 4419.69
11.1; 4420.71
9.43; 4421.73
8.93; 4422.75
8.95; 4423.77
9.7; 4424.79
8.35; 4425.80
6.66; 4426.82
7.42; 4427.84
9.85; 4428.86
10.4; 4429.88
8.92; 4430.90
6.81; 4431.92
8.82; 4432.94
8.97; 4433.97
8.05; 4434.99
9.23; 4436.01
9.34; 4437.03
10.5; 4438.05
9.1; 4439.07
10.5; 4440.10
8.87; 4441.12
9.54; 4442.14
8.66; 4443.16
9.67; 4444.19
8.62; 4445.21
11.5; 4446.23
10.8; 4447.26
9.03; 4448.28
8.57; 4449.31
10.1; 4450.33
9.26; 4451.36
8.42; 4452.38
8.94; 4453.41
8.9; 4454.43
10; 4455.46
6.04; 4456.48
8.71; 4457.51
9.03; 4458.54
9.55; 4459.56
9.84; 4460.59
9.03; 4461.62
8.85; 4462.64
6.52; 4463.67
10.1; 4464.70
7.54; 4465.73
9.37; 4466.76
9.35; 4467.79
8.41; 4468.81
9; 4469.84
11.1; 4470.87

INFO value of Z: -7.0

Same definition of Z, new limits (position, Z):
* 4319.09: -4.8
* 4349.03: -5.4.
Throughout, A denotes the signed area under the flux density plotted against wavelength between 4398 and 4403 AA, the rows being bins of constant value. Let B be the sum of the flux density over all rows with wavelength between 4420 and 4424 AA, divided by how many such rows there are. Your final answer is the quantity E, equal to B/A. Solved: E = 0.22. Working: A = 44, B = 9.6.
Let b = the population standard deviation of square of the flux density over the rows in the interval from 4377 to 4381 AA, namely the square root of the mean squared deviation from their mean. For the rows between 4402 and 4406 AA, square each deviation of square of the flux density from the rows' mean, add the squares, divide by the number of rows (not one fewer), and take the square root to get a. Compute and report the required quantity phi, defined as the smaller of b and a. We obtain 7.2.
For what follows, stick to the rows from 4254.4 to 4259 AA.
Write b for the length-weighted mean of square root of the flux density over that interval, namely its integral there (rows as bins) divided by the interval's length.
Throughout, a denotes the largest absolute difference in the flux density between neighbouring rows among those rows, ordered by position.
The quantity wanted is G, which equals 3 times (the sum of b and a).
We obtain 16.1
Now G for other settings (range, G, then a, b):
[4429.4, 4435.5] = 15.1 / 2.1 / 2.93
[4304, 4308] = 11.9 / 1.4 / 2.54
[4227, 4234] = 11.8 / 1.2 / 2.74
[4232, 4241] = 16.4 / 2.5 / 3.00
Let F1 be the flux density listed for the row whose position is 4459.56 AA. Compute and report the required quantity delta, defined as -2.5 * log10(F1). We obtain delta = -2.45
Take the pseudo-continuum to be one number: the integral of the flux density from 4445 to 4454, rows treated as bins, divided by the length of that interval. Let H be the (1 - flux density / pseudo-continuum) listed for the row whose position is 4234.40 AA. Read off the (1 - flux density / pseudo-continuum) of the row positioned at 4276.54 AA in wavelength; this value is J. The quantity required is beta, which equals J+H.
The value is 0.11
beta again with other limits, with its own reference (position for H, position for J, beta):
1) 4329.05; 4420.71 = 0.00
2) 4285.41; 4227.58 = 0.43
